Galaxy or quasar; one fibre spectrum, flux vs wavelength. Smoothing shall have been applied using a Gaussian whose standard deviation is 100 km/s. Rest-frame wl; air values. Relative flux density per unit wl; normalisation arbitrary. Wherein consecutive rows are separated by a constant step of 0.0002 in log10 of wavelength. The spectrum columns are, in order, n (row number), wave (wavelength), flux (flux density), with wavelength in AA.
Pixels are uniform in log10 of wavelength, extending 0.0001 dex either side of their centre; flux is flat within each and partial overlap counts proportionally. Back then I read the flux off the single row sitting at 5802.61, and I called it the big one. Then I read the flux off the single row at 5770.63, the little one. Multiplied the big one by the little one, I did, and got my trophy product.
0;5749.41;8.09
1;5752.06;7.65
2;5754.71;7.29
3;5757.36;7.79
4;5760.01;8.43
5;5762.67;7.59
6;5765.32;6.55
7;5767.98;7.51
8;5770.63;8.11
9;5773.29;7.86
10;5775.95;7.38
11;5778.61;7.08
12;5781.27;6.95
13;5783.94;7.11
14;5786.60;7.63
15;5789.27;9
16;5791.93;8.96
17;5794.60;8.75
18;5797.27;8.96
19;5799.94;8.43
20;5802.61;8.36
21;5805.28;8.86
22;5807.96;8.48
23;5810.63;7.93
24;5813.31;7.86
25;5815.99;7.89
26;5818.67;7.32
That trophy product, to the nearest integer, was 68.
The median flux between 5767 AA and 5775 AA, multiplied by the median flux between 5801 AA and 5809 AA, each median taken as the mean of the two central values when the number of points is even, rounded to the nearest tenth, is 66.7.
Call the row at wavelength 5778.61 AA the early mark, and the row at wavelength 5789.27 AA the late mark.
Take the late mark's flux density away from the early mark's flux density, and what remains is -1.9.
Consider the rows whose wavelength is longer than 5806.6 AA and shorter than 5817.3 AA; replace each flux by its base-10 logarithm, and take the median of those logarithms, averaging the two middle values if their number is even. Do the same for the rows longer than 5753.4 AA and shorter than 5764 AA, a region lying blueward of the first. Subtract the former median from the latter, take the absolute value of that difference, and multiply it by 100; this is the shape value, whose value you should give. 1.2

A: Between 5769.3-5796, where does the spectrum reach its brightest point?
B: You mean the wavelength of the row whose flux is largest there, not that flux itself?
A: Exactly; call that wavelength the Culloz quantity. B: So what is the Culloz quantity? 5789.27 AA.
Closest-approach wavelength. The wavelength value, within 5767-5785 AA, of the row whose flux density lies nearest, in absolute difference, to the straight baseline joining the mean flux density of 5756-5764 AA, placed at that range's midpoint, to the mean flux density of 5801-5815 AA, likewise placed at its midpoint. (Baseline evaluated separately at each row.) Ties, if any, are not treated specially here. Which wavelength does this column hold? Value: 5770.63 AA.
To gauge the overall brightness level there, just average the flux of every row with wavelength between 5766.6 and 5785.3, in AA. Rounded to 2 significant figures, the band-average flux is 7.4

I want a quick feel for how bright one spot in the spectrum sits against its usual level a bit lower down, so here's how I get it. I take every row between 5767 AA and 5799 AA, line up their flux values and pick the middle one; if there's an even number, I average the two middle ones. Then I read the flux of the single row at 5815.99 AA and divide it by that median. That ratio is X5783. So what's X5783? 1.02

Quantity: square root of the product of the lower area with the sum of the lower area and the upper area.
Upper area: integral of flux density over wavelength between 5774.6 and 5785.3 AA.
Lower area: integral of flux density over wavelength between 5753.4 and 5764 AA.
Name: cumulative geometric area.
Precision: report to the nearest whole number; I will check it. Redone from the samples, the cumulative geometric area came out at 114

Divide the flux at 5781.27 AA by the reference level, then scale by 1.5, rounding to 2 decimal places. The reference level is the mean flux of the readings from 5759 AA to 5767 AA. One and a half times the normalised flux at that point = 1.39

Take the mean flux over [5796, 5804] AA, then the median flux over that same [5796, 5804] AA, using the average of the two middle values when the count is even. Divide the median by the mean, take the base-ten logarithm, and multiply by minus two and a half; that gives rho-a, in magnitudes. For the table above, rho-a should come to 0.020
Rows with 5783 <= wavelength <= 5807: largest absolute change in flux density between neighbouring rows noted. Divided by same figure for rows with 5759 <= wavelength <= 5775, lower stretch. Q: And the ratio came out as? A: 1.3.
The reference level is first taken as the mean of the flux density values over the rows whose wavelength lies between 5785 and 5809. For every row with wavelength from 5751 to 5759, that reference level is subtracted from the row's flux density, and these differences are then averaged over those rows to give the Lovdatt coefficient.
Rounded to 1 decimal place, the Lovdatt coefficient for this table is -1.0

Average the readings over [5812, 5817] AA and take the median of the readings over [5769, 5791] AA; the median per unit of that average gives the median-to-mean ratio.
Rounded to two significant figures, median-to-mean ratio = 0.95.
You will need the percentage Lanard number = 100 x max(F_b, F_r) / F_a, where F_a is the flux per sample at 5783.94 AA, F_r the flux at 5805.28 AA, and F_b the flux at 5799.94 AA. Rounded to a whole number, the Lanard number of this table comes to 125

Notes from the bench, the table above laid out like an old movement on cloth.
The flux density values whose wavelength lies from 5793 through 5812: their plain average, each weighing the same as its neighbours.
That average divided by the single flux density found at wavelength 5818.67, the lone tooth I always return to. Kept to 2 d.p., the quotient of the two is 1.17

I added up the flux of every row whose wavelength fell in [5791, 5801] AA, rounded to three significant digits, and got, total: 35.1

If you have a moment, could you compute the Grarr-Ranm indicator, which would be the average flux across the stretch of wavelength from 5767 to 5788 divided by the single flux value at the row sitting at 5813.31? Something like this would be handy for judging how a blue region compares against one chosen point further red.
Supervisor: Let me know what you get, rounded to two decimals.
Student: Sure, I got 0.95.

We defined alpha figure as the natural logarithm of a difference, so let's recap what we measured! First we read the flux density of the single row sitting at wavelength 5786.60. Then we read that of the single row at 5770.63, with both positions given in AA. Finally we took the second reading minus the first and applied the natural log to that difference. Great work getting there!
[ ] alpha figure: -0.73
